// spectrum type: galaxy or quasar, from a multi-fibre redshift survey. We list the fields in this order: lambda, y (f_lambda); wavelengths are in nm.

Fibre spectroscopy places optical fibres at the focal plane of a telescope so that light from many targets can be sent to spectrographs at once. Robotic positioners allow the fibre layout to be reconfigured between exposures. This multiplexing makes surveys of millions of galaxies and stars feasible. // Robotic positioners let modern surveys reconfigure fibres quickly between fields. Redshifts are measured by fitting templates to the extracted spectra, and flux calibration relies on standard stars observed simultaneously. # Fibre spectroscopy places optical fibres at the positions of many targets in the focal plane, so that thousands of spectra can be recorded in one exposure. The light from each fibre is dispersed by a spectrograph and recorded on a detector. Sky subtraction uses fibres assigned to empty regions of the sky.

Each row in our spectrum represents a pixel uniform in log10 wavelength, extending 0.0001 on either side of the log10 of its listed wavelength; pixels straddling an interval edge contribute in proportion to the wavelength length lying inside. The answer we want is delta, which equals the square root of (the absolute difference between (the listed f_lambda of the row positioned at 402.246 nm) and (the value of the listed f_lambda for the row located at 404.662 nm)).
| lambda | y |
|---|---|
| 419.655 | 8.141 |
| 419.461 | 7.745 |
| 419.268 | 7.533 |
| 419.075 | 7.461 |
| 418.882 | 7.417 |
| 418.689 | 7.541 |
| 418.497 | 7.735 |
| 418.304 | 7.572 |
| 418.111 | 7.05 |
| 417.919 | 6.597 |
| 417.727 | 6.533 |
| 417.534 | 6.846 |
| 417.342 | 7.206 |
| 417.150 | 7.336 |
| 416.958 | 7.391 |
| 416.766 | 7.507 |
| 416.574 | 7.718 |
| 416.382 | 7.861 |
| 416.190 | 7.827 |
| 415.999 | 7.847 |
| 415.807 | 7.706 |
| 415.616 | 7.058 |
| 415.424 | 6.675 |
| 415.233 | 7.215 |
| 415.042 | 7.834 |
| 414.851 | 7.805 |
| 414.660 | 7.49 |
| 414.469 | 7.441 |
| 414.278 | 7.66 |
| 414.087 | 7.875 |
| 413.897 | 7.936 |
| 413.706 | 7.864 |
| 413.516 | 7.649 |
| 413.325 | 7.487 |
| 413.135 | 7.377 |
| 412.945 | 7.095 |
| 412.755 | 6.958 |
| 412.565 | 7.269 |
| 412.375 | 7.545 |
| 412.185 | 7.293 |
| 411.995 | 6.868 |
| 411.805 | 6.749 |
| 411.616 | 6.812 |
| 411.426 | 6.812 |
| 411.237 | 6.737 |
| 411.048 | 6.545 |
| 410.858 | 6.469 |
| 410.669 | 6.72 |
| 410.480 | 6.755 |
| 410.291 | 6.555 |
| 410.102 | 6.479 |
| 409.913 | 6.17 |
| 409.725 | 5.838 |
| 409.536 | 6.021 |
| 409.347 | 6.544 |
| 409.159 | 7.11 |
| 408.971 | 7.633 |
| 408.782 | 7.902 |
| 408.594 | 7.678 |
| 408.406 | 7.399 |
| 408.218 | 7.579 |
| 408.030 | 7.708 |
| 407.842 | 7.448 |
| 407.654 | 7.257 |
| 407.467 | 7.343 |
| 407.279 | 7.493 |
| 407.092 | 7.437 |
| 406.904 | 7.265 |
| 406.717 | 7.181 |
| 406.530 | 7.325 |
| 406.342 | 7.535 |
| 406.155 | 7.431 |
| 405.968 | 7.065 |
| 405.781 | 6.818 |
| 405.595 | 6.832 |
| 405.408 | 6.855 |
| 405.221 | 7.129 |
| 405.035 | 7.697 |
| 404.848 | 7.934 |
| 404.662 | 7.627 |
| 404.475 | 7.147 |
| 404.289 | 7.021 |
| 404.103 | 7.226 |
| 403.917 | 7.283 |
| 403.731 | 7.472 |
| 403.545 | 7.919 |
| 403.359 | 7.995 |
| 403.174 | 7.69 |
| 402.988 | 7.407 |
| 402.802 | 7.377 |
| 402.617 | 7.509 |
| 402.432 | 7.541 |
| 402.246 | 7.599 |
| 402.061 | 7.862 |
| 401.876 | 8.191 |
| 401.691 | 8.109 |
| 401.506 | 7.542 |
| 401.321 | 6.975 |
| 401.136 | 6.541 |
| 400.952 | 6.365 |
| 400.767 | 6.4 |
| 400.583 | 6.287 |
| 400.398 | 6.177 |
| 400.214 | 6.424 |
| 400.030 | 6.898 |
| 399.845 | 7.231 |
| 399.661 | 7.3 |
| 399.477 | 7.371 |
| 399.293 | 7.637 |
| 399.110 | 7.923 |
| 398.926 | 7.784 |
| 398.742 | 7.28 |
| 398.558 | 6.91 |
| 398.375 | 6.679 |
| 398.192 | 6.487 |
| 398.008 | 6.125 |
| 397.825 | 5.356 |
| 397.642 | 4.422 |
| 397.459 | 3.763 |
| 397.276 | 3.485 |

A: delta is 0.2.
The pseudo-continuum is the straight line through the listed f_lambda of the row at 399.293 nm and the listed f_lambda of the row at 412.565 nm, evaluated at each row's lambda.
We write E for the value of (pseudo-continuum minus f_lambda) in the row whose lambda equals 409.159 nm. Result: 0.3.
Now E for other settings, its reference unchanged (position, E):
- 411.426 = 0.5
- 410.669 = 0.6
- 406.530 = 0.1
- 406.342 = -0.1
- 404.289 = 0.5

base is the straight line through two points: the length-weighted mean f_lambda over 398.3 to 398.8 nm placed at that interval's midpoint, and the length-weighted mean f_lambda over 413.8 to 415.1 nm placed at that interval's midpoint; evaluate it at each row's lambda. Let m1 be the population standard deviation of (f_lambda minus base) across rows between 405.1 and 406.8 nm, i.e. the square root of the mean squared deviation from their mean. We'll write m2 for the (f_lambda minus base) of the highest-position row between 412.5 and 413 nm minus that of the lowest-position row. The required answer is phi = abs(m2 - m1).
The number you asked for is 0.43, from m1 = 0.24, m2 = -0.2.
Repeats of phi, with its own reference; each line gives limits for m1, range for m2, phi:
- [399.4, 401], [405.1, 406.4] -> 0.12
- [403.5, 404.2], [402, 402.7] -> 0.66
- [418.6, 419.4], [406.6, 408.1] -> 0.41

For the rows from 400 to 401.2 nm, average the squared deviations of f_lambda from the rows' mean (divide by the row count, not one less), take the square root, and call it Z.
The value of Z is 0.21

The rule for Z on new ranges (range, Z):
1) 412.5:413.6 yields 0.23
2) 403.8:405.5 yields 0.33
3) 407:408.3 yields 0.14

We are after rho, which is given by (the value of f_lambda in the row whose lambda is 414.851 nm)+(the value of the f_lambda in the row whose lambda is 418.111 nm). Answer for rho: 14.9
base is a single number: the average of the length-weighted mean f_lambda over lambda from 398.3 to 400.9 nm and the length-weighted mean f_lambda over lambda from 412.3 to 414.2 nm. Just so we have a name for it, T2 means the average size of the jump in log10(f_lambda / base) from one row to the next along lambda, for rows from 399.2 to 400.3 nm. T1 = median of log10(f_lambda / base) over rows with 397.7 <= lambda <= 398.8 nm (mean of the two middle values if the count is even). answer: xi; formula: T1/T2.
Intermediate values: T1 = -0.043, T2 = 0.015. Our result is -2.8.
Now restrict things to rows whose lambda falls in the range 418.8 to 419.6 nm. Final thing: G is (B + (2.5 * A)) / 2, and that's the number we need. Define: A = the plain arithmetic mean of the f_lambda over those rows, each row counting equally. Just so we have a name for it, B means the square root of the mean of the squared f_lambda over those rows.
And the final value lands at 13.2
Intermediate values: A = 7.54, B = 7.54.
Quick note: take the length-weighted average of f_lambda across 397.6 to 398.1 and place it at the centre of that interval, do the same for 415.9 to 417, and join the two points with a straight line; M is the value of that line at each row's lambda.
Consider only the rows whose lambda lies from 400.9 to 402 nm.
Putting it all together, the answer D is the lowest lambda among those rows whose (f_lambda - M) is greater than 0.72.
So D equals 401.136 nm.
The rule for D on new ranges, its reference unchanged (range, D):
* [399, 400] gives 399.110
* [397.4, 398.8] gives 398.192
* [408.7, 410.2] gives 408.782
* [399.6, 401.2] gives 399.661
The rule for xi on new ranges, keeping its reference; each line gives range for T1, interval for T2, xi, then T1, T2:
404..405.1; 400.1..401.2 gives 1.0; 0.010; 0.009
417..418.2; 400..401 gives -1.5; -0.019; 0.013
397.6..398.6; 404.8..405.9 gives -4.7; -0.061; 0.013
